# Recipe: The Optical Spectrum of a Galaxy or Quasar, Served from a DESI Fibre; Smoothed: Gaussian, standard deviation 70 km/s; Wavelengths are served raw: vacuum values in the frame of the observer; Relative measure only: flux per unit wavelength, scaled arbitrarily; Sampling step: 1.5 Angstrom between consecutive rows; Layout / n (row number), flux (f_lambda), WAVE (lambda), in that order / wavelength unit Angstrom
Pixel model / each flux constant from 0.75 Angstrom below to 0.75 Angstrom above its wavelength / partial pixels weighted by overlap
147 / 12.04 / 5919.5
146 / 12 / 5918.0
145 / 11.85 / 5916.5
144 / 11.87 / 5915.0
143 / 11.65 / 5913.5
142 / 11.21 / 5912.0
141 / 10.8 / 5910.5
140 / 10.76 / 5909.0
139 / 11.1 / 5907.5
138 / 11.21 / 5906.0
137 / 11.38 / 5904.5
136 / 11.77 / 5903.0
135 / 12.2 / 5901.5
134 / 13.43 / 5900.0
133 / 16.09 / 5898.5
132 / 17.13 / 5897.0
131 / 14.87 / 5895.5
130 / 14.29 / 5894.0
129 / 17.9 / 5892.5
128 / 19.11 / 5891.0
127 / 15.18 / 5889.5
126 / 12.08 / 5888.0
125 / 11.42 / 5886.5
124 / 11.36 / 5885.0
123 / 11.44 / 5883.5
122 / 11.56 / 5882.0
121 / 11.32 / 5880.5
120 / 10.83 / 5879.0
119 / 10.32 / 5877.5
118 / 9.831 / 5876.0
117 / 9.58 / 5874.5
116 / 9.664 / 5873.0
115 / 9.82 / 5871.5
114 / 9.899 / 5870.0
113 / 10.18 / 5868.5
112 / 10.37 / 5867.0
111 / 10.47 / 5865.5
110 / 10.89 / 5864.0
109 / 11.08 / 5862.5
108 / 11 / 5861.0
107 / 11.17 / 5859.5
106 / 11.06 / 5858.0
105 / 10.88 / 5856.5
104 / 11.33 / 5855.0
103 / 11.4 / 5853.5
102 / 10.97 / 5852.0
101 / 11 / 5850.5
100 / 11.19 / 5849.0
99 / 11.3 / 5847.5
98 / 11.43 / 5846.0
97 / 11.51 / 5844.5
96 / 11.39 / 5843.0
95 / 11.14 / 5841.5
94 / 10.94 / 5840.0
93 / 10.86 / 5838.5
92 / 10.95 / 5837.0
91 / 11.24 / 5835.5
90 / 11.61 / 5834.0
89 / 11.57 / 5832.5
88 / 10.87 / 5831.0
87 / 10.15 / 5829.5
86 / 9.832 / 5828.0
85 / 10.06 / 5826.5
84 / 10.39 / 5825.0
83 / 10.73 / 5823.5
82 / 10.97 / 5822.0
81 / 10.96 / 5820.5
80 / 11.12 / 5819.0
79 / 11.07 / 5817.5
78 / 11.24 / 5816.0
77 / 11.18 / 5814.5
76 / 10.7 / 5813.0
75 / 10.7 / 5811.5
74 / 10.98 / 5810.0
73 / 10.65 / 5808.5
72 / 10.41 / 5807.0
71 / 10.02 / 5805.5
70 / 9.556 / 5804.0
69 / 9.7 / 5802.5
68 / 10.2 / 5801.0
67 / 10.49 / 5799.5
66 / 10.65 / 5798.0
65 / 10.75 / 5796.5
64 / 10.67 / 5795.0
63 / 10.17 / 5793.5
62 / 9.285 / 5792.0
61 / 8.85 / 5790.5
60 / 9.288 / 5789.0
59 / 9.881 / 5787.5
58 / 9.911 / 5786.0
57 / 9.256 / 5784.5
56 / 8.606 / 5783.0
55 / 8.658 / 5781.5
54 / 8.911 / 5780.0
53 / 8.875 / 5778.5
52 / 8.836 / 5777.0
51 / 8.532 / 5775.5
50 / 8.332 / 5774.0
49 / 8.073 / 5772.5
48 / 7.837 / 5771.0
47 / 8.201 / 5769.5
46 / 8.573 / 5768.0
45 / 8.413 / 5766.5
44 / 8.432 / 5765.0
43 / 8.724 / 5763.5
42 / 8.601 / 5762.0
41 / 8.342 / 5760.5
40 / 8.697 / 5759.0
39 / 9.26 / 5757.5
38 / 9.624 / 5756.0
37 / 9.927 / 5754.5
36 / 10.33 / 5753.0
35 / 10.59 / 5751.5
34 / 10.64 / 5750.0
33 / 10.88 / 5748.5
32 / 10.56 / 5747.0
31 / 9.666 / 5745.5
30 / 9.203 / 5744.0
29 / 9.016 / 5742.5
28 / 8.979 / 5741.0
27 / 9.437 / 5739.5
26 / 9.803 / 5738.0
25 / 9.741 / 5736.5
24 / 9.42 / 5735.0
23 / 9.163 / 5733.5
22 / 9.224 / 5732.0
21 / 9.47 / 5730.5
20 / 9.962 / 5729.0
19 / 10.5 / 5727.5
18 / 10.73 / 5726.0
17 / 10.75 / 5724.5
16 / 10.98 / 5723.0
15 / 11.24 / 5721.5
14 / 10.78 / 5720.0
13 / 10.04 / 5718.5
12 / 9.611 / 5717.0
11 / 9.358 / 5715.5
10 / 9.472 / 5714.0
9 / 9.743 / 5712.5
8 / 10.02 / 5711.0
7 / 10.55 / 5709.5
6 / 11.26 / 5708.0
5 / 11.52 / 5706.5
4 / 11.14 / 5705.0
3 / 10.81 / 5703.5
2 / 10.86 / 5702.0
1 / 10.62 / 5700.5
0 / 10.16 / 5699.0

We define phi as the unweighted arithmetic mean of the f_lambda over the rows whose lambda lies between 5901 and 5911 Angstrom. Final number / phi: 11.3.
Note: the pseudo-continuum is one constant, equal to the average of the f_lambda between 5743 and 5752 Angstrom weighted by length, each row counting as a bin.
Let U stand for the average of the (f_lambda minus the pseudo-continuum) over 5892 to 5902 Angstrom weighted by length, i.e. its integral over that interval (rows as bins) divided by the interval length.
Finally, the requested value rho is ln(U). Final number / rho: 1.6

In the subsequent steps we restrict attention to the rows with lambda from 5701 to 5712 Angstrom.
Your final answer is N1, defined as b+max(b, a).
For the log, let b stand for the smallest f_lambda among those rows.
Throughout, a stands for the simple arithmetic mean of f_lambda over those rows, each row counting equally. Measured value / 20.9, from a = 10.9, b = 10.02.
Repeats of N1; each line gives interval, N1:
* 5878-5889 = 22.3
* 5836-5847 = 22.0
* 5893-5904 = 26.0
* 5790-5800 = 19.0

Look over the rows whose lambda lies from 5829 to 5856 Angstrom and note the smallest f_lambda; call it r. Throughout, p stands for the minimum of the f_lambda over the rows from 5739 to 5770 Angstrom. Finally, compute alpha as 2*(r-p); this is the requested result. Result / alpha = 3.9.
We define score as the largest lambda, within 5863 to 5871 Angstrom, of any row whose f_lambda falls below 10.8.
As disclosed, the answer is 5870.0 Angstrom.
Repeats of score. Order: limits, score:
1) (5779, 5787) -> 5786.0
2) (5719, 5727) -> 5726.0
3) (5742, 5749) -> 5747.0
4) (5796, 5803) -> 5802.5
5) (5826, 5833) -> 5829.5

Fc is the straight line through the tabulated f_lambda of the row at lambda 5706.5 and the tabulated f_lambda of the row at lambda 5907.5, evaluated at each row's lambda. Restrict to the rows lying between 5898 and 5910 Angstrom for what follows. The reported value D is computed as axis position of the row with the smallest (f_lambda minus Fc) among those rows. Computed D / 5909.0 Angstrom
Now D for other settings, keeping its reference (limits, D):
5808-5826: 5825.0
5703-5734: 5733.5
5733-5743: 5741.0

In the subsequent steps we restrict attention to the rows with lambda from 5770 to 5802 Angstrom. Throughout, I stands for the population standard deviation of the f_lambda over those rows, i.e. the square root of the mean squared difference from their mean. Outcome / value 0.9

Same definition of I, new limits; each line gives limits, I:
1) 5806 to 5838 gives 0.5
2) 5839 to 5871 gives 0.4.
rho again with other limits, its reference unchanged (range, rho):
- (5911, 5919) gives 0.4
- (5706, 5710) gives -0.1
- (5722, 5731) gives -1.4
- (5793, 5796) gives -1.4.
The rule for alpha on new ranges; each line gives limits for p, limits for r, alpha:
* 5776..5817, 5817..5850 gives 2.5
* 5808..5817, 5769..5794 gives -5.6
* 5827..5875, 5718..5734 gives -0.8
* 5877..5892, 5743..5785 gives -5.0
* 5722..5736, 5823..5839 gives 1.3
